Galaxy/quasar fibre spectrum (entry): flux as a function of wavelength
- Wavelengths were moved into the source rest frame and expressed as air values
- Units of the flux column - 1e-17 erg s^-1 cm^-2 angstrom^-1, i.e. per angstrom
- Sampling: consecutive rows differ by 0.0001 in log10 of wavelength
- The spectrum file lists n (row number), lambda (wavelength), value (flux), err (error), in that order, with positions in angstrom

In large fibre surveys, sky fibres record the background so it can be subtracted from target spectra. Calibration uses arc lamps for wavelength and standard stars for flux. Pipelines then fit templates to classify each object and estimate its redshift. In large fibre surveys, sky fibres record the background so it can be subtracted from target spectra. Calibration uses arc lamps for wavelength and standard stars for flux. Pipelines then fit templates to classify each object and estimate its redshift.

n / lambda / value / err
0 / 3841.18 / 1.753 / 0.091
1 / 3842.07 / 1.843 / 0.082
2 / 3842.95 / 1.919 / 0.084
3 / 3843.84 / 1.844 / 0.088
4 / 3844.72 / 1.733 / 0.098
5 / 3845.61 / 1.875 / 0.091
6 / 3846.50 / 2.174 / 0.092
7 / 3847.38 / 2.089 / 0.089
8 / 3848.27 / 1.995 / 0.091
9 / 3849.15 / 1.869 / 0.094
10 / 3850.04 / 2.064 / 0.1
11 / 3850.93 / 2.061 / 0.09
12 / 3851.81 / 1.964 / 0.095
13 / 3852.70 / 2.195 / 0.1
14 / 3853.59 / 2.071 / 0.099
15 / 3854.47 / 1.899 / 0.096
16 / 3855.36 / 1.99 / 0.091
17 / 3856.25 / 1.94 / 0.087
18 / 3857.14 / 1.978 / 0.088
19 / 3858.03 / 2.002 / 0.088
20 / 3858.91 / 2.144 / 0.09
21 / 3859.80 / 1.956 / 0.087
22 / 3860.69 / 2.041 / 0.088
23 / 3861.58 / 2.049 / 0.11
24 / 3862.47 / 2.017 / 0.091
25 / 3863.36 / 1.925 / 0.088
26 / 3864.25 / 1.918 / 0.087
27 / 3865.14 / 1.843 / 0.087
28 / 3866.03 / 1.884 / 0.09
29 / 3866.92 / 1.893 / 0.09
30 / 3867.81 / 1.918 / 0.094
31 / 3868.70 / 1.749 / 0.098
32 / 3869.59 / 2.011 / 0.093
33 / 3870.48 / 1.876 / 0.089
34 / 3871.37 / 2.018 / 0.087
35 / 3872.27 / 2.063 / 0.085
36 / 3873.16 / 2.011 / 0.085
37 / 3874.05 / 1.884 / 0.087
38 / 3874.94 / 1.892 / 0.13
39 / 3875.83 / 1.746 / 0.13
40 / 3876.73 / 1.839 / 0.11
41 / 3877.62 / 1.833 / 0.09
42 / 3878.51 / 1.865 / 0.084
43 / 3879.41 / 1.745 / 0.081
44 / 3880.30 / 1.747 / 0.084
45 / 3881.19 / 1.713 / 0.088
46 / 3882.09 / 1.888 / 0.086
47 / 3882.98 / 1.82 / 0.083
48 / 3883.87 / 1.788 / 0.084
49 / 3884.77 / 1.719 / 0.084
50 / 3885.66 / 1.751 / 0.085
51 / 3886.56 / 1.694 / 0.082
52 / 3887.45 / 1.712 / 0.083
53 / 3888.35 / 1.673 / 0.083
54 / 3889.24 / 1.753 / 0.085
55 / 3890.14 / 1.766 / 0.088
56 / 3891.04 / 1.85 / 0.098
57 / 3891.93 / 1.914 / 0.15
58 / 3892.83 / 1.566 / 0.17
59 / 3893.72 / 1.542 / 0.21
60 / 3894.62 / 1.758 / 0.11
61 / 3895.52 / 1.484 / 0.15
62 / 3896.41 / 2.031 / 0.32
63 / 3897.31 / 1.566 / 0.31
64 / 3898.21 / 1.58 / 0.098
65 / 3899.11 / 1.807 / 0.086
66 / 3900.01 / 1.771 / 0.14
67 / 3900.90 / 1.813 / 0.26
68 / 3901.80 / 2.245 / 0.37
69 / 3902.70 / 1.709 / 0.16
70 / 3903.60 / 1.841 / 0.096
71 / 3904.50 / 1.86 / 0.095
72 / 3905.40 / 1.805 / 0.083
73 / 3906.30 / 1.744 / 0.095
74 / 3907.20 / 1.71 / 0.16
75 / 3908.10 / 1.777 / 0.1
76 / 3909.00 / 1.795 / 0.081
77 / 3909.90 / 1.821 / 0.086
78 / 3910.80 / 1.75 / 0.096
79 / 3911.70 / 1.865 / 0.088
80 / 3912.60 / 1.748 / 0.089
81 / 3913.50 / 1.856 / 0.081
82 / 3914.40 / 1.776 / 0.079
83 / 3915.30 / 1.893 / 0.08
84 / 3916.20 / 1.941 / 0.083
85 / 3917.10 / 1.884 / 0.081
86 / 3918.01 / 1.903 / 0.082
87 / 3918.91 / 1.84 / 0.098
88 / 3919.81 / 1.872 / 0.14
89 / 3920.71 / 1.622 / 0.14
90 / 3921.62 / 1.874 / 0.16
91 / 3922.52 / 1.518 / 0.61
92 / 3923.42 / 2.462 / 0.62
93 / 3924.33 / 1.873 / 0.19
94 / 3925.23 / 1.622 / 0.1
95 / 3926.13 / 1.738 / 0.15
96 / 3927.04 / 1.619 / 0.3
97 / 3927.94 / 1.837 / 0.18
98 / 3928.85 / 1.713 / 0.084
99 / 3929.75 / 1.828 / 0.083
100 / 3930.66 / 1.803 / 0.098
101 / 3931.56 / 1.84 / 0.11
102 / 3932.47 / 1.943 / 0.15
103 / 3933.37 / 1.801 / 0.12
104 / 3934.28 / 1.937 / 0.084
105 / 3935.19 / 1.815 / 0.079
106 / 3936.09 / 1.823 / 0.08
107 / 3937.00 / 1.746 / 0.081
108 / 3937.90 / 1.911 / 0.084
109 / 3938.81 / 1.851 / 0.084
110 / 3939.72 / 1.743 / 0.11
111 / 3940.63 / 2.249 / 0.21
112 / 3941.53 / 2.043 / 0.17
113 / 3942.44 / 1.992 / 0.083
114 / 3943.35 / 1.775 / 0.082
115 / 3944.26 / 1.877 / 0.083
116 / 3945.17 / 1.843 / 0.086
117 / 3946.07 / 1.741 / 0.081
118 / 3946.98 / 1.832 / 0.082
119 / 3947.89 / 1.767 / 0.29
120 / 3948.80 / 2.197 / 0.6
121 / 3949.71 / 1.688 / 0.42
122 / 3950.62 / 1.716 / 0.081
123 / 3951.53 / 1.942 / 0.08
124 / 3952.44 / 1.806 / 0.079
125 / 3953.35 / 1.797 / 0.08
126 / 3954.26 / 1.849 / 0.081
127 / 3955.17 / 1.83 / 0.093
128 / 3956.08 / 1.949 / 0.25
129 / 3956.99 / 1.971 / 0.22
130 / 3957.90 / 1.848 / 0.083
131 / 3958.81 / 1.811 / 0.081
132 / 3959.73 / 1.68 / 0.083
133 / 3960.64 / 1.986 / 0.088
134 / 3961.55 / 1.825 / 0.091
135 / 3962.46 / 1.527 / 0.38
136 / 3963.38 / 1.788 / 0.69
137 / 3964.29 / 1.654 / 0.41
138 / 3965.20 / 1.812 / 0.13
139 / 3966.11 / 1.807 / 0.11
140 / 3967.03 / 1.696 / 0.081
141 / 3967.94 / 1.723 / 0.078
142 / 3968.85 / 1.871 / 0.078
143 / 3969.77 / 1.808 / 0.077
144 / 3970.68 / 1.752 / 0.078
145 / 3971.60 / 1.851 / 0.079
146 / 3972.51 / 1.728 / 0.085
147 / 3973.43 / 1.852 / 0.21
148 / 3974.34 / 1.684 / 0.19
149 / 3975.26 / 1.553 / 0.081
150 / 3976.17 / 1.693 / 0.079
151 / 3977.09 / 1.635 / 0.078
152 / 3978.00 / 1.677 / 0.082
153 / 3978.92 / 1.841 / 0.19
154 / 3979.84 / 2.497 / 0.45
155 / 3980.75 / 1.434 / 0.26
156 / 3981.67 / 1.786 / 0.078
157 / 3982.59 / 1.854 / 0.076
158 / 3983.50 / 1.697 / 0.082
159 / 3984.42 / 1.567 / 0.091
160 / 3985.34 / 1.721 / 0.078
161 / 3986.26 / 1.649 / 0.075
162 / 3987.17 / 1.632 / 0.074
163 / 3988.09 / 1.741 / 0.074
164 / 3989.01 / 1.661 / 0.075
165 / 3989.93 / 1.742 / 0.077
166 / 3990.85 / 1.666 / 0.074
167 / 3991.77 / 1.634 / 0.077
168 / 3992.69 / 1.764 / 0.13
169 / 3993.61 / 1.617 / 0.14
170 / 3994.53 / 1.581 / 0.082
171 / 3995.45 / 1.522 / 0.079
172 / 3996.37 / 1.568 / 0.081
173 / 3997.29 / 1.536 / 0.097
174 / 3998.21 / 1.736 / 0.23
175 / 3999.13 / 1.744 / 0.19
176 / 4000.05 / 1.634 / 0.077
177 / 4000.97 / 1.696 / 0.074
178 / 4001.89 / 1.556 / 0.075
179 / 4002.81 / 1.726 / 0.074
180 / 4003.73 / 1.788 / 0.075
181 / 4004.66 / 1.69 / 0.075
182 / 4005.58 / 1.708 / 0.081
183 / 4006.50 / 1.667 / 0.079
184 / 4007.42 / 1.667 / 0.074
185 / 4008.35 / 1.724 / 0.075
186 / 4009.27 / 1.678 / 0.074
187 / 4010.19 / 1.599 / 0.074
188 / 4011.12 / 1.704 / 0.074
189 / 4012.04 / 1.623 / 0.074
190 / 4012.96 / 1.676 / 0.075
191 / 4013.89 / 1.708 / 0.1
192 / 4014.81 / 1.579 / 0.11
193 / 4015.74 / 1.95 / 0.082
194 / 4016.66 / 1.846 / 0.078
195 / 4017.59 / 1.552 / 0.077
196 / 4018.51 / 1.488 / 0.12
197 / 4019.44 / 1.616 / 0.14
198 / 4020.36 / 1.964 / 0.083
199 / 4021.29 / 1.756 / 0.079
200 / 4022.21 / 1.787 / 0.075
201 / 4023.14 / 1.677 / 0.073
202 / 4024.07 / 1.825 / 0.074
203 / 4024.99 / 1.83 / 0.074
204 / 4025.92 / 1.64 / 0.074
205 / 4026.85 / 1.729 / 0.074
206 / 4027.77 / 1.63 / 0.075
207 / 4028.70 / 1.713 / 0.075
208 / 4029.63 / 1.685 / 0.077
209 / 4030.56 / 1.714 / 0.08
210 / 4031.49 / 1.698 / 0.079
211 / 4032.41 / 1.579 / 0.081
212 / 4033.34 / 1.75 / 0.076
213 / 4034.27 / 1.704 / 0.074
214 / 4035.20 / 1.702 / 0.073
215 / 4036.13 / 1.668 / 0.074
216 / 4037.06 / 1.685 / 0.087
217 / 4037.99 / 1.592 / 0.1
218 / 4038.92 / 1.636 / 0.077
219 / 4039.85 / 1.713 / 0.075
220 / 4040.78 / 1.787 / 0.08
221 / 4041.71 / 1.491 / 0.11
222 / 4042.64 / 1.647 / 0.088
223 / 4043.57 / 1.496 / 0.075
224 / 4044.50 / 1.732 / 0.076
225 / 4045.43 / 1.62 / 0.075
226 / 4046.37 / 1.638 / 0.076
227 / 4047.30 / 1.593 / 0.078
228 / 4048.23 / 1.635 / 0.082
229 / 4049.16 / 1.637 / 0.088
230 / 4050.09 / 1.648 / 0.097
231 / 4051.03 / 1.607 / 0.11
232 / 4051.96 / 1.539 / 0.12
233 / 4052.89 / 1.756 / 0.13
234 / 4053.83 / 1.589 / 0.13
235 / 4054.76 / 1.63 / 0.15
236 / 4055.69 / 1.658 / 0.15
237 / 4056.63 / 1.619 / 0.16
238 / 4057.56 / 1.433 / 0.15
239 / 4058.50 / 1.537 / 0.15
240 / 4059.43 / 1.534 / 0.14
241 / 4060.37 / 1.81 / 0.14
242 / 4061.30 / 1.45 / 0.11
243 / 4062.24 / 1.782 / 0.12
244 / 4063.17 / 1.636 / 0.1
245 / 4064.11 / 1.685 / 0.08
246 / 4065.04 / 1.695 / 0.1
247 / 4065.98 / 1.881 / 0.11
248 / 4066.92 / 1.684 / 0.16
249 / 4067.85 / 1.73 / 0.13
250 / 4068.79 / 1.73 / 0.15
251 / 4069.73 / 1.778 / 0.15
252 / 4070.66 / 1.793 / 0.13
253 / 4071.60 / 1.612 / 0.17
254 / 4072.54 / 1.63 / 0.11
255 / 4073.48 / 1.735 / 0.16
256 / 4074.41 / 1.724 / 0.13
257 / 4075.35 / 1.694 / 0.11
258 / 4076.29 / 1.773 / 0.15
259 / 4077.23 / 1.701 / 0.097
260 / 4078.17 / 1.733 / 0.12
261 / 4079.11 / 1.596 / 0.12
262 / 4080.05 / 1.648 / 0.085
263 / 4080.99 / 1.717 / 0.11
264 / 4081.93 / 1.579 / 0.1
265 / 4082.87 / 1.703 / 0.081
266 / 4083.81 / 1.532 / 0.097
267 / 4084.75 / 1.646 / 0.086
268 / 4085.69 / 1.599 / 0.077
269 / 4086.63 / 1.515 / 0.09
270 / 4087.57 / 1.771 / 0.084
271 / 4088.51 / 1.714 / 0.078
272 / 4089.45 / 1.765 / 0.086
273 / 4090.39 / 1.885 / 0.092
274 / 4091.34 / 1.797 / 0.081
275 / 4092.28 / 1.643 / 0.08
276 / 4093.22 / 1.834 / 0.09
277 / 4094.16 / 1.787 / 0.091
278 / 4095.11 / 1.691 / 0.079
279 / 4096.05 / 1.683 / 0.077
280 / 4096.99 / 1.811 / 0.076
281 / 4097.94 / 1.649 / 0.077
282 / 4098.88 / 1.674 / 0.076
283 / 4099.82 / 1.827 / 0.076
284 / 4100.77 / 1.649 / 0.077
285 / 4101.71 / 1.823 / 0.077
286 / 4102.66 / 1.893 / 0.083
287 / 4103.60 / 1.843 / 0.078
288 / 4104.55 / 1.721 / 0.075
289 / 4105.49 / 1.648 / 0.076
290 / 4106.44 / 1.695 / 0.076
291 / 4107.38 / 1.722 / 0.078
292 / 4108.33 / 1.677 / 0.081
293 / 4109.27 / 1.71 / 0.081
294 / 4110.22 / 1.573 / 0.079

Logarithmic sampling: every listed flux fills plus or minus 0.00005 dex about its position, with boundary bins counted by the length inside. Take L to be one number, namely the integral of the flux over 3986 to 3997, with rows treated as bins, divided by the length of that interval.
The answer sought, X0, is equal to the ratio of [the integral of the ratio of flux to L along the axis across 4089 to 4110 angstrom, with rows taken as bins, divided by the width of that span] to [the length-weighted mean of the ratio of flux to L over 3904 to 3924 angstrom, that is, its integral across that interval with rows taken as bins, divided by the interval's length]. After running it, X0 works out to 0.95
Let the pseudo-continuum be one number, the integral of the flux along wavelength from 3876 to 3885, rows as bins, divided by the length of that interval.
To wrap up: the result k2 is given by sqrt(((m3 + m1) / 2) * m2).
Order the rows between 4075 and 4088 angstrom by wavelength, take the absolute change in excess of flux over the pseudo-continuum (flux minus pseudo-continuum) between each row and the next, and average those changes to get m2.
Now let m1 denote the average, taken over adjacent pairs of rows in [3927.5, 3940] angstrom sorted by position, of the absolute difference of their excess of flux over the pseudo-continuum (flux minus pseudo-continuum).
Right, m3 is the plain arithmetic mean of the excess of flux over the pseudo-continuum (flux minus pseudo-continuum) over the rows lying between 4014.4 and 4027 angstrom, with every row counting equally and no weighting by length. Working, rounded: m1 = 0.094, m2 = 0.106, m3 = -0.064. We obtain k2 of 0.04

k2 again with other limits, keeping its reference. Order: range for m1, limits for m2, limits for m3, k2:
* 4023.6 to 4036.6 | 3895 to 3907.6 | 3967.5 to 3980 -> 0.09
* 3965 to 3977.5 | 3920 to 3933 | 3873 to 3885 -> 0.12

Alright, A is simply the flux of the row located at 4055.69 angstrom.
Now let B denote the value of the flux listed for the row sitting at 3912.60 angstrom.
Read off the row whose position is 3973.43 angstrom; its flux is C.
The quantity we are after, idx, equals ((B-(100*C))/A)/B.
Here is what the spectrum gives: -63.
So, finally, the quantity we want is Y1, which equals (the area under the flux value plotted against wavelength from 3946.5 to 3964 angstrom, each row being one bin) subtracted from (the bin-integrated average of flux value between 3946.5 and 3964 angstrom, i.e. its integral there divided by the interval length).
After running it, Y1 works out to -30.2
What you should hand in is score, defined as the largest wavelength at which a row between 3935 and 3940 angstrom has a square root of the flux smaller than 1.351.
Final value 3939.72 angstrom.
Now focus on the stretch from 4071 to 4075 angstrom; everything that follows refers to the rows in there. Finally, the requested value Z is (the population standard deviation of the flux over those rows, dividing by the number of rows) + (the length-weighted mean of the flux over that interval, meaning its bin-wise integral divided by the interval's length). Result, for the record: 1.73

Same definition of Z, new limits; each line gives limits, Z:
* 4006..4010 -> 1.70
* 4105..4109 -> 1.72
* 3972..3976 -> 1.81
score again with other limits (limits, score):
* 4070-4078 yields 4077.23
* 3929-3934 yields 3933.37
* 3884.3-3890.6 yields 3890.14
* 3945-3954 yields 3953.35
